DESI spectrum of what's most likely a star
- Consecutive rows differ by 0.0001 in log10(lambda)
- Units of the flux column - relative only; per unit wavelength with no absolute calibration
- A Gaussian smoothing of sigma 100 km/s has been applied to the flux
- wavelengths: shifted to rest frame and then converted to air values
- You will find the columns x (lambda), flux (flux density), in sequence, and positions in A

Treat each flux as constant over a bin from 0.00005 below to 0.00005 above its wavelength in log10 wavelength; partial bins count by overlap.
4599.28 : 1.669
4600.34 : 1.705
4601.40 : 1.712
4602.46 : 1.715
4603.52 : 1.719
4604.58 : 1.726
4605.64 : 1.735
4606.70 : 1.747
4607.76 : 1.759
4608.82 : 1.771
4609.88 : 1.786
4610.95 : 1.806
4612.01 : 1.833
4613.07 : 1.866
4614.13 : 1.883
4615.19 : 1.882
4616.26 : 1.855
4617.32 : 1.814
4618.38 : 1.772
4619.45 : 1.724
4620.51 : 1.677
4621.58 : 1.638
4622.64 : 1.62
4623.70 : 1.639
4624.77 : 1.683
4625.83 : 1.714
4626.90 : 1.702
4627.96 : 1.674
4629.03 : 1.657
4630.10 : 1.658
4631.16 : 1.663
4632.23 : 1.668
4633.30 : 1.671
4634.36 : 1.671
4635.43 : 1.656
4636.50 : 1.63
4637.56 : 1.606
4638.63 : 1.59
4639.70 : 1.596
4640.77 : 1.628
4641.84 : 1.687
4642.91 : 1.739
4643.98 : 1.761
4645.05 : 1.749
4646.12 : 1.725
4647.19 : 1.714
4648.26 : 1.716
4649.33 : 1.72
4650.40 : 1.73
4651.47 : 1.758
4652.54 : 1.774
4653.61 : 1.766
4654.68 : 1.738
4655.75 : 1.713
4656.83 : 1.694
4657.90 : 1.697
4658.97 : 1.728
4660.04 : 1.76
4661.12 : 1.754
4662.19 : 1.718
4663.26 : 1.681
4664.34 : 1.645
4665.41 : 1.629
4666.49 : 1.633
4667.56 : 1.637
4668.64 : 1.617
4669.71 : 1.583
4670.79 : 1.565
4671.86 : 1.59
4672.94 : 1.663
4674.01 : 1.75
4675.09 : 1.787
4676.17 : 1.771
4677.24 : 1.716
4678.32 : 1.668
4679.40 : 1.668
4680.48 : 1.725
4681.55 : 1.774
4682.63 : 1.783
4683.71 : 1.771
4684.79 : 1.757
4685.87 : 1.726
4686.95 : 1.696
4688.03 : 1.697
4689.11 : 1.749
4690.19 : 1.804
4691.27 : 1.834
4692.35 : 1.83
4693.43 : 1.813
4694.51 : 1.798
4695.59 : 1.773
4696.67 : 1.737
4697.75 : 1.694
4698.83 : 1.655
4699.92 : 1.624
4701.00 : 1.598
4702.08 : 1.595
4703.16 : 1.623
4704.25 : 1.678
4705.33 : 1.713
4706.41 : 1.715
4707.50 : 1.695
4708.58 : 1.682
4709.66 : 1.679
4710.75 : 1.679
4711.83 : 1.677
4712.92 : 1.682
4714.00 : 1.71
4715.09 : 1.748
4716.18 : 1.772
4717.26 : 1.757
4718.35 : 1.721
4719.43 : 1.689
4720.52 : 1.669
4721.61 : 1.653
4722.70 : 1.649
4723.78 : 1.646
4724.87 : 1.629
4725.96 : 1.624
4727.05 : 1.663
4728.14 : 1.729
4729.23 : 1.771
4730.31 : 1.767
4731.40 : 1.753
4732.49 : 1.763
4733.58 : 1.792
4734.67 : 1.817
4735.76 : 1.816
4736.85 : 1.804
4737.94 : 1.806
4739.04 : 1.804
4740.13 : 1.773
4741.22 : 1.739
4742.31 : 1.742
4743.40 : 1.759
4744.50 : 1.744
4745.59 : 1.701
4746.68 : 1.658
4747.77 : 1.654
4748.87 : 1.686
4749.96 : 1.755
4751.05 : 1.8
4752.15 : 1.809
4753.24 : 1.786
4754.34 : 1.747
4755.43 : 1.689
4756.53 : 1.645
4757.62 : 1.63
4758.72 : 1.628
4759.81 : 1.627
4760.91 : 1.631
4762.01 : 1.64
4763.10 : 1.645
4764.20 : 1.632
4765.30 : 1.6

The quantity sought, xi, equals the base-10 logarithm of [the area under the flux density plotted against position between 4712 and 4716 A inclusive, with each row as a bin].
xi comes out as 0.835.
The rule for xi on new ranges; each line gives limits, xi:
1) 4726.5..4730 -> 0.781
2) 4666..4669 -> 0.689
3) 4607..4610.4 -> 0.780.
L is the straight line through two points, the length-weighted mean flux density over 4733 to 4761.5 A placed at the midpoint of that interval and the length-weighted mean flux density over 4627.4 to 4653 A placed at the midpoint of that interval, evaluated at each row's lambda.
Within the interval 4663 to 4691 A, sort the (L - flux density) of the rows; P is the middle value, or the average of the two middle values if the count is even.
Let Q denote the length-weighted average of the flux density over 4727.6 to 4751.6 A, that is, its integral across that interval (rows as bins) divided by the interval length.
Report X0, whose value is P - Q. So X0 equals -1.75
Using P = 0.01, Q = 1.76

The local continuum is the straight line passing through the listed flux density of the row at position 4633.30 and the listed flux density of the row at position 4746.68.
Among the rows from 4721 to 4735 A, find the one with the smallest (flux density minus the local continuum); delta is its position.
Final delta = 4725.96 A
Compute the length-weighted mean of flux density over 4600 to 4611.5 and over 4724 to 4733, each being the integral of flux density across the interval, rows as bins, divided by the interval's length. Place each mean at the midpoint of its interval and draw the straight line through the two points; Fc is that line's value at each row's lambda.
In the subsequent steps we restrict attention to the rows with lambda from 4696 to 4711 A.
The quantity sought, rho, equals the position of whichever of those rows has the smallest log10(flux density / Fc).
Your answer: 4702.08 A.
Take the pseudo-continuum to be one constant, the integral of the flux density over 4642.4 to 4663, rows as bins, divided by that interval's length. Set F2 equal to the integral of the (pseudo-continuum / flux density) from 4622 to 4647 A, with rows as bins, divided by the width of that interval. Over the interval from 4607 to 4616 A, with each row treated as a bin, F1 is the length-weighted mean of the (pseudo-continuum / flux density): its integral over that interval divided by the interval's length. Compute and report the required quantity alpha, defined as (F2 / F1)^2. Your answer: 1.19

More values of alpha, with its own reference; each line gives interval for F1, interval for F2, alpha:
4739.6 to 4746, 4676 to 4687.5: 1.02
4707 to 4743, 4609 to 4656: 1.01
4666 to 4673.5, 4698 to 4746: 0.89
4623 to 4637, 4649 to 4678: 0.97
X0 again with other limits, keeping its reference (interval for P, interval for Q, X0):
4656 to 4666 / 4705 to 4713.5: -1.70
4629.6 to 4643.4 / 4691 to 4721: -1.69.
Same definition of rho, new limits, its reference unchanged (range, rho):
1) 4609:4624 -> 4622.64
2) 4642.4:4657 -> 4656.83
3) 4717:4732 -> 4725.96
